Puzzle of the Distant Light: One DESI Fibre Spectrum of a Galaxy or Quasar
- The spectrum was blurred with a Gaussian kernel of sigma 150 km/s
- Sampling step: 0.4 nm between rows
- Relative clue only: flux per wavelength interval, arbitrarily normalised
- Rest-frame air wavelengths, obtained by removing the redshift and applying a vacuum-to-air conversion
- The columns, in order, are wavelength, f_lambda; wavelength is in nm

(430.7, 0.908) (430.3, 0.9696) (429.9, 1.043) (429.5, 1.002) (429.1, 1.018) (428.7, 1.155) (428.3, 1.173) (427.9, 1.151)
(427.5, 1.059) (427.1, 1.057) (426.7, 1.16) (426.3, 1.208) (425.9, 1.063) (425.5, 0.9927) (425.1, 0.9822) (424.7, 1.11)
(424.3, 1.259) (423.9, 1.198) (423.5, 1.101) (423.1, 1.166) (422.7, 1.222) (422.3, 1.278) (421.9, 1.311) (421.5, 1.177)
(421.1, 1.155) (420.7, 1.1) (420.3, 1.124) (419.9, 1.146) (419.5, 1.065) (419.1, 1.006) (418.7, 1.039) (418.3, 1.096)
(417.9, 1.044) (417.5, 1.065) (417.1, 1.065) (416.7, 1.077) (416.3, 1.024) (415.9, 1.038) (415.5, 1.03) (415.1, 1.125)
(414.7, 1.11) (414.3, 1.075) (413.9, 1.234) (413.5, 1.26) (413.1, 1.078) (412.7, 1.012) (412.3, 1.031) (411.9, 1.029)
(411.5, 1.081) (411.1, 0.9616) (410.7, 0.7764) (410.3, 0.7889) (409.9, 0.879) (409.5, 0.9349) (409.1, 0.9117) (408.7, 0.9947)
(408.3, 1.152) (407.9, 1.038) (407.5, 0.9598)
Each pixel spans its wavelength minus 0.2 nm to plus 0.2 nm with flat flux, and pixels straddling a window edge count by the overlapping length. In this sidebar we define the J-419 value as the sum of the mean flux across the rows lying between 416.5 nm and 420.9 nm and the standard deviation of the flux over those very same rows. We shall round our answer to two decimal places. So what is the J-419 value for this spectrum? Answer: 1.11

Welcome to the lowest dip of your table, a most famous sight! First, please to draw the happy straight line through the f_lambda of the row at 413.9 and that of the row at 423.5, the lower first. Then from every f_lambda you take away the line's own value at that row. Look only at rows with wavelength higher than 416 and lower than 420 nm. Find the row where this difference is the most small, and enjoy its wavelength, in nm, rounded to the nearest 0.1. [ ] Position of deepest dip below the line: 416.3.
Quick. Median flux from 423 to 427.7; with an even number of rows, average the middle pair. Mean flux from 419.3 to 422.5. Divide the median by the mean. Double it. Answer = 1.89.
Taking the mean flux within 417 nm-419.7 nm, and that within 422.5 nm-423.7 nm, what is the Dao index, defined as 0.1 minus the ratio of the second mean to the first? -1.00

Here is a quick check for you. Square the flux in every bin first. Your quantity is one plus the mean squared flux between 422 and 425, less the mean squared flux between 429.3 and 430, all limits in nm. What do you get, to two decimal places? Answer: 1.38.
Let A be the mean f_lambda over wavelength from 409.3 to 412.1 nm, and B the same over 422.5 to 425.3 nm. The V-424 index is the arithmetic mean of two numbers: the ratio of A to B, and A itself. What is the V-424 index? 0.86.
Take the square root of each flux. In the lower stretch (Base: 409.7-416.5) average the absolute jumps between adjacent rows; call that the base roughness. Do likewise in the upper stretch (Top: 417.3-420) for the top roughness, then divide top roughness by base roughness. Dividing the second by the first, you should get 0.73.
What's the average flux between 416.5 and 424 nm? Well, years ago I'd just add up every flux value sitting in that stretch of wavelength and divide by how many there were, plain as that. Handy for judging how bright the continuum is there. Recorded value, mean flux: 1.13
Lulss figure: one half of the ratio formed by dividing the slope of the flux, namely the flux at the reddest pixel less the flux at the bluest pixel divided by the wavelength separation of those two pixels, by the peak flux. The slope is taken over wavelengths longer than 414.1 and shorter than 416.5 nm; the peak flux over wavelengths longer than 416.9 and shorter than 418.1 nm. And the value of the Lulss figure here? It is -0.012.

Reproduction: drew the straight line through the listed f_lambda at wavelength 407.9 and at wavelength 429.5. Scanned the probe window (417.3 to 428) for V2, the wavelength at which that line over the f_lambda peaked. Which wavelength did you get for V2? 425.1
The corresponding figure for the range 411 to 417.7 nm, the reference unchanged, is 411.1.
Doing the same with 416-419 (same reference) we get 416.3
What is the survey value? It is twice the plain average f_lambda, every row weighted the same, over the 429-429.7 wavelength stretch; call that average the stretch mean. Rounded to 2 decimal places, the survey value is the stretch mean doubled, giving 2.02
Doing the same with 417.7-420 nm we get 2.13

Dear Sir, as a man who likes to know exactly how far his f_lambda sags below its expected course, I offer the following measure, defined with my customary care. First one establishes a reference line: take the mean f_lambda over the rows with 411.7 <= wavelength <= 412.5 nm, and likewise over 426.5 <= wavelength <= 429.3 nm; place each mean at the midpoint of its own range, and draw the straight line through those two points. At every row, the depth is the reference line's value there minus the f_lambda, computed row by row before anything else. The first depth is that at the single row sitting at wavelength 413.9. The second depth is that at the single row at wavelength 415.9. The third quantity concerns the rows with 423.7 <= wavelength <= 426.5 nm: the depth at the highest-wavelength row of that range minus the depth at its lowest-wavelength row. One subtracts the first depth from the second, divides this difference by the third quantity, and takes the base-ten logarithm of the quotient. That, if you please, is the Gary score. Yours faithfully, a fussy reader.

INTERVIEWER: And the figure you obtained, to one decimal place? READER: 2.0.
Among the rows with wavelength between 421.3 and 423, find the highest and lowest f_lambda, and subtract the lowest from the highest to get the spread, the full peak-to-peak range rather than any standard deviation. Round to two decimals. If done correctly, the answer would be 0.13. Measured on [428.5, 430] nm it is 0.15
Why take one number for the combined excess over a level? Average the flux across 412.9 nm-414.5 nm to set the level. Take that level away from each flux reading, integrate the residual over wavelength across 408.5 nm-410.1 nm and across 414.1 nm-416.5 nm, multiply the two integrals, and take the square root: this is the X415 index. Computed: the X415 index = 0.29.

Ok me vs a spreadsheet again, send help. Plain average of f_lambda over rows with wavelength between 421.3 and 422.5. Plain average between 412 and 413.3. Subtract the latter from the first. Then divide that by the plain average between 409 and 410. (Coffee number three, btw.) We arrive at 0.24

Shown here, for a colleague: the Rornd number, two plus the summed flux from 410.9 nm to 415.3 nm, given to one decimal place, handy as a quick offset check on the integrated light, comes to 14.0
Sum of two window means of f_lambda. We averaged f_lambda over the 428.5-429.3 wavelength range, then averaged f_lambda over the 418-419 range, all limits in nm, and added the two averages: 2.15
